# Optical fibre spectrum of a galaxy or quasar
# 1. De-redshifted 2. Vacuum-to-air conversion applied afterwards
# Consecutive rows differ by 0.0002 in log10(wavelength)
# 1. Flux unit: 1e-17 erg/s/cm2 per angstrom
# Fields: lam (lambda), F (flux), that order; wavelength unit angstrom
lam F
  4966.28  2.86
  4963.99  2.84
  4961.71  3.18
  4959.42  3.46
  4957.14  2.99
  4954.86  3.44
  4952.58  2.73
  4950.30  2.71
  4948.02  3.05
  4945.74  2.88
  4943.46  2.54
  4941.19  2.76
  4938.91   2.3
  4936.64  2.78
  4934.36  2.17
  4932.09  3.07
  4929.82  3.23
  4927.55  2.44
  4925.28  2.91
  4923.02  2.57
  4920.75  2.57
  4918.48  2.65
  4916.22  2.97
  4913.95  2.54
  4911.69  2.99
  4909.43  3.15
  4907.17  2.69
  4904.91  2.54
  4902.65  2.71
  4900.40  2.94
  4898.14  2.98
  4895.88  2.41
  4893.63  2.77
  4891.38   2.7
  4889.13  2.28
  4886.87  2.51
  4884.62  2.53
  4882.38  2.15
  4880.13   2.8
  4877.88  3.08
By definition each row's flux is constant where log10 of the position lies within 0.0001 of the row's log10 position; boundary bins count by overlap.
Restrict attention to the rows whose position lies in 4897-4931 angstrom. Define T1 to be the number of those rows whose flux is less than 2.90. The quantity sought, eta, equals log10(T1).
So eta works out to 0.90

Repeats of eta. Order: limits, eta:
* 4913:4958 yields 1.11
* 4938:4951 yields 0.70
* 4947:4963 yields 0.30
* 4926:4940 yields 0.60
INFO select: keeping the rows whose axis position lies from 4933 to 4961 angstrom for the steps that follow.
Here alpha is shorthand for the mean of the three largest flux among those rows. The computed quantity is 3.3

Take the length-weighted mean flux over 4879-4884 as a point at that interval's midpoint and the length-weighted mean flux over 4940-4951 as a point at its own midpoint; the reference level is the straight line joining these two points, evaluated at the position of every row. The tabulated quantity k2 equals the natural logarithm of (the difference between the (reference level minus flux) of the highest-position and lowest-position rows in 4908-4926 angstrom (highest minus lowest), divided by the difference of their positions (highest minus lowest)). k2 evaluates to -3.92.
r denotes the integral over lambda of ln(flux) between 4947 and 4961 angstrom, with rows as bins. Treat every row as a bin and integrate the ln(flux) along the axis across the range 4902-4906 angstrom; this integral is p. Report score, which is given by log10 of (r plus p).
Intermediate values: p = 4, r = 16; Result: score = 1.29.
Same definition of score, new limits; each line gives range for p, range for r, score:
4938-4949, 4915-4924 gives 1.30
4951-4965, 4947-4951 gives 1.30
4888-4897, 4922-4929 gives 1.18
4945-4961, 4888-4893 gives 1.35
